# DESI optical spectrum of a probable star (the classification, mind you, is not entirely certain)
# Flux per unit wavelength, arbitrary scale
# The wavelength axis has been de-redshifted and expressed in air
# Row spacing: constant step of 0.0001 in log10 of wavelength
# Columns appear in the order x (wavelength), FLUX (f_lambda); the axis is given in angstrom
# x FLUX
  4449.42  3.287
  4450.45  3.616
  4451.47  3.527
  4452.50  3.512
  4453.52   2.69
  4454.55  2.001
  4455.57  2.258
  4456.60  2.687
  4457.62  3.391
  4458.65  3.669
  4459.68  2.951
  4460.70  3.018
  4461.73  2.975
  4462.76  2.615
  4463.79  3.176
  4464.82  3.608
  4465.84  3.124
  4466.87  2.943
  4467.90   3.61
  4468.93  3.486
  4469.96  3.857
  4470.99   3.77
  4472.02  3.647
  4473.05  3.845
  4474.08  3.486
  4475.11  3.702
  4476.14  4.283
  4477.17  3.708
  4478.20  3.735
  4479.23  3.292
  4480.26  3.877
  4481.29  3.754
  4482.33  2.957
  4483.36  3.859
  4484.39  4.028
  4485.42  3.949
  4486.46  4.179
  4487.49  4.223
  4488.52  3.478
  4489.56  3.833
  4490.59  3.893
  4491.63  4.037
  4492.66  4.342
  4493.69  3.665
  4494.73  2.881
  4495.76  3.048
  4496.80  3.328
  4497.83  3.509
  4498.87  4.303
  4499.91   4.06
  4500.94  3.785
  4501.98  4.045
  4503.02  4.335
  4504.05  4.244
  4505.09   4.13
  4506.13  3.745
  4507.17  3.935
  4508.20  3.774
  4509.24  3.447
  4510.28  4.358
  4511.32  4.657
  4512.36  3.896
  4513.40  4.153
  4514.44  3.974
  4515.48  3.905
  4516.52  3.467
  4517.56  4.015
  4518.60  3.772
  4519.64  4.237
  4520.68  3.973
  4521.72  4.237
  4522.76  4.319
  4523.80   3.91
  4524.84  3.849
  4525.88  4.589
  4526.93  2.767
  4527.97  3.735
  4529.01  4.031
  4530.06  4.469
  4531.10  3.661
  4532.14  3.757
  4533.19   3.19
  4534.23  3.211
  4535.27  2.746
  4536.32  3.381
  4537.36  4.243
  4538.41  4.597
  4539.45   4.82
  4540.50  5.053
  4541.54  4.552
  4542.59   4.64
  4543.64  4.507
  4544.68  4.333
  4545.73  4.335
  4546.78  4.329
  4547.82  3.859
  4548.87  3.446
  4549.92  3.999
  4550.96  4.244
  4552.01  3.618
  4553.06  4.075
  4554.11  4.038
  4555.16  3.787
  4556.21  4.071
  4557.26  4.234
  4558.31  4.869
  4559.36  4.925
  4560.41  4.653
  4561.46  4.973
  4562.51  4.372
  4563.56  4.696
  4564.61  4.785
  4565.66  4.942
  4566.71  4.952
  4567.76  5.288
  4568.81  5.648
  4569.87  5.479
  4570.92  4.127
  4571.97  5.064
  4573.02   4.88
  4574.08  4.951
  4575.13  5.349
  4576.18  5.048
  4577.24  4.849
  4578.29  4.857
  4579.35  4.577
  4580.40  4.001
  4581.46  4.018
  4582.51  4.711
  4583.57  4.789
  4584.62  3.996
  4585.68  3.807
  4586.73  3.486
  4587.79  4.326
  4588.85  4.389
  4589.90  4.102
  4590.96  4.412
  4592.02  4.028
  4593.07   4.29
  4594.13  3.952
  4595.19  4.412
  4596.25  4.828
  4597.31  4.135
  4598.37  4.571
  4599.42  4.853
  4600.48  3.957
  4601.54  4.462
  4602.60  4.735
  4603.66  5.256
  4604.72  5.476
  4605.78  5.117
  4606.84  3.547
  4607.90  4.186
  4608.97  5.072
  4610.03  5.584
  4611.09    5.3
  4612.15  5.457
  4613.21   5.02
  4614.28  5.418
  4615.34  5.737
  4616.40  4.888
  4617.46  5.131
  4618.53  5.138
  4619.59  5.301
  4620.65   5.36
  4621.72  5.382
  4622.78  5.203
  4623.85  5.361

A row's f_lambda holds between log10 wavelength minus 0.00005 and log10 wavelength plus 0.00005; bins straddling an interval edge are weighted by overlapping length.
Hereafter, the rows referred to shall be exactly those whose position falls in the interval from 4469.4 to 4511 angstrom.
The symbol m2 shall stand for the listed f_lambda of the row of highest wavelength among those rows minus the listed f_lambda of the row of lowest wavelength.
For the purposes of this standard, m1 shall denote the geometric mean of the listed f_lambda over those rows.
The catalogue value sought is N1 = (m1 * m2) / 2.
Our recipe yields 0.9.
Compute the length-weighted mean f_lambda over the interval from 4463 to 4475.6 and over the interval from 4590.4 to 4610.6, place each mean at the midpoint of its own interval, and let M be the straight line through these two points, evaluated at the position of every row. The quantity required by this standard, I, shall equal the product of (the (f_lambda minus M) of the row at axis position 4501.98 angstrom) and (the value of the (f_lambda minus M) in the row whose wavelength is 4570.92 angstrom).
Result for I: -0.06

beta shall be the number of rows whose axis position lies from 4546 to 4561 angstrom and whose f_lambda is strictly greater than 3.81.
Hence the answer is 11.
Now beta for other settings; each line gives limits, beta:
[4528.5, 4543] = 8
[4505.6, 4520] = 9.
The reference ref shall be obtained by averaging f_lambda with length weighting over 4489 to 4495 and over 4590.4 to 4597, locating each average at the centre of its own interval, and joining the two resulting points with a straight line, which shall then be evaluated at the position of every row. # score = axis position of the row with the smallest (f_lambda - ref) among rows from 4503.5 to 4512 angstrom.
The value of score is 4509.24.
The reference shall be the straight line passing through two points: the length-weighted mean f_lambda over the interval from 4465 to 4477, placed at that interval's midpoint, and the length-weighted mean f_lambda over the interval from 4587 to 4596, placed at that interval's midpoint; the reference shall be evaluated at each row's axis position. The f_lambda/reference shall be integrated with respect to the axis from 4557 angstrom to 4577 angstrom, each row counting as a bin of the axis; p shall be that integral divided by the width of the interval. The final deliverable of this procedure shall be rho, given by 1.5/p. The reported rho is 1.25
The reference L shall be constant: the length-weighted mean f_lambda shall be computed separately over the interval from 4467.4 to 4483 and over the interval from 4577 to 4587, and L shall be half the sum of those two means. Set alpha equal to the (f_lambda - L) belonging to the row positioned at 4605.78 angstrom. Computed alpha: 1.1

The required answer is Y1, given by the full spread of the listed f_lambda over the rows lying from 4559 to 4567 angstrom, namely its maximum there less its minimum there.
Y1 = 0.60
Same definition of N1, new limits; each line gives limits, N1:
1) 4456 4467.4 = 0.4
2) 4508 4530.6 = 1.4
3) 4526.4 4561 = 3.8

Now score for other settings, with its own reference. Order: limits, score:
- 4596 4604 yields 4600.48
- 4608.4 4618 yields 4616.40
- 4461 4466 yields 4462.76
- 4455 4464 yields 4455.57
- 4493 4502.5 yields 4494.73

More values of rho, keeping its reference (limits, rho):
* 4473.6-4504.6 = 1.47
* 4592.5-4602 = 1.46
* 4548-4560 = 1.47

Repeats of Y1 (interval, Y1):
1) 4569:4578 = 1.35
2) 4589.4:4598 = 0.88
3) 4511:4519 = 1.19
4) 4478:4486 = 1.07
